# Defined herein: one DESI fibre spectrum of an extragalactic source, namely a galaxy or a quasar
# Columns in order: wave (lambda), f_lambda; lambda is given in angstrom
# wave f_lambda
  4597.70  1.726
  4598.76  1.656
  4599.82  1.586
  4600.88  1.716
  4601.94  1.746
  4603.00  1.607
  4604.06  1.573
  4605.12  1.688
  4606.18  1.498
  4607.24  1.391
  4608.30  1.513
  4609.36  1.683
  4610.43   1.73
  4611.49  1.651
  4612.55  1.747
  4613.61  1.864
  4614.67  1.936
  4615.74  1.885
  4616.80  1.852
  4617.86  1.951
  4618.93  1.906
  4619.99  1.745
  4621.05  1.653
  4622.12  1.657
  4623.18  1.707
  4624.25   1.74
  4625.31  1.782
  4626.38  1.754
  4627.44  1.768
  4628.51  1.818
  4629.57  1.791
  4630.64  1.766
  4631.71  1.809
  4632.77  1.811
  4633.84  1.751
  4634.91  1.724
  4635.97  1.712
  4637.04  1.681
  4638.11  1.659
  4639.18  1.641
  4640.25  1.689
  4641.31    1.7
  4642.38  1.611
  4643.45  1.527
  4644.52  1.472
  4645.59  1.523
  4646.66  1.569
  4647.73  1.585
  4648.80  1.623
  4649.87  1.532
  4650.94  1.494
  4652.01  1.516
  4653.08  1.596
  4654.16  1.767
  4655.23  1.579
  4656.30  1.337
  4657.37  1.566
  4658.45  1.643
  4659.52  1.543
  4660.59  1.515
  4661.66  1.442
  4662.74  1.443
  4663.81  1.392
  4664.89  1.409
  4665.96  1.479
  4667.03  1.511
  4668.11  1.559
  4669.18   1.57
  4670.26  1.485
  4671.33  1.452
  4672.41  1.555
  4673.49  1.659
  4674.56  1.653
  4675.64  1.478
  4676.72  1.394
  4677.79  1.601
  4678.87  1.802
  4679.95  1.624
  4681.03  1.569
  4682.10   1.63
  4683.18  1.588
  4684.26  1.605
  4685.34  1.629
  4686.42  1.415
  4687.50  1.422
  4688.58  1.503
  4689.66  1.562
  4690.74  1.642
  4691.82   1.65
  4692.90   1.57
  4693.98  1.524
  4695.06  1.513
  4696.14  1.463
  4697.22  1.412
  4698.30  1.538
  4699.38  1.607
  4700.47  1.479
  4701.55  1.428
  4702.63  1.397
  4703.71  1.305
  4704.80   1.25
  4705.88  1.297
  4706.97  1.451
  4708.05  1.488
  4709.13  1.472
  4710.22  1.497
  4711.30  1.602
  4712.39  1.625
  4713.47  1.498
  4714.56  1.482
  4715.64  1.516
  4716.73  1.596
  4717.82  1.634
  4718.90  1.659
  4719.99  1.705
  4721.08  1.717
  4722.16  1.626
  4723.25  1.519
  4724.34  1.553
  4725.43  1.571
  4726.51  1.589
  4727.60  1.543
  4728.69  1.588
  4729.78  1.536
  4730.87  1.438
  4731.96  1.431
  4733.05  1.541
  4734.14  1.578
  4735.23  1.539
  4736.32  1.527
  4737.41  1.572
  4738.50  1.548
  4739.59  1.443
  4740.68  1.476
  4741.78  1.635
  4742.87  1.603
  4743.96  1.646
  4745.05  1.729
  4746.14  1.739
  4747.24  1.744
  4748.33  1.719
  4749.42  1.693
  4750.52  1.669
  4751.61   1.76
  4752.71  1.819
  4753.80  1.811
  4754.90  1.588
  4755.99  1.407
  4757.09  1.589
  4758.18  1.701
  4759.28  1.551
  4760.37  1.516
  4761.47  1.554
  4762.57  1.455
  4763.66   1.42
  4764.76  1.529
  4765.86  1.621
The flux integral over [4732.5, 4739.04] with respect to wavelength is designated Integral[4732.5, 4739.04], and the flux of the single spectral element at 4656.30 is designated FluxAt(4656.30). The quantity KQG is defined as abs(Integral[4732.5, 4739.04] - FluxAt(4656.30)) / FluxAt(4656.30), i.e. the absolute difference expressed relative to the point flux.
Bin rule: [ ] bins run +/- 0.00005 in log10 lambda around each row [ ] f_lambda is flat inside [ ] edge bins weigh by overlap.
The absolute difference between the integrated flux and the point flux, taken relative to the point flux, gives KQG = 6.6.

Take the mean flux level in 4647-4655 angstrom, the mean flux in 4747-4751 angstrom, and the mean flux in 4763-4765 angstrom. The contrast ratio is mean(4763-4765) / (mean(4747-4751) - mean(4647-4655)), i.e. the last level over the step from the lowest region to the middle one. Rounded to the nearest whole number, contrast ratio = 12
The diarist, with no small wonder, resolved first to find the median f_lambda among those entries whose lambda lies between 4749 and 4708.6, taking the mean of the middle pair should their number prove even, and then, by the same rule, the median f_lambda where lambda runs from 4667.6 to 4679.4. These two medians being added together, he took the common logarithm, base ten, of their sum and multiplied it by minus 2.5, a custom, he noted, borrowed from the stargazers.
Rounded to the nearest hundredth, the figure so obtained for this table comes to -1.24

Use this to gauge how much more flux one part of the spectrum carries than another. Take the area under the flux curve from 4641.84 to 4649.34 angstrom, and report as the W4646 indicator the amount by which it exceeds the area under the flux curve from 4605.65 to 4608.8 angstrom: 7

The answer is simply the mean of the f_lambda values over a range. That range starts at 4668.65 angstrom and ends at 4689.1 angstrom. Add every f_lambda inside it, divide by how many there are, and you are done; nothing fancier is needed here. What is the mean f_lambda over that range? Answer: 1.56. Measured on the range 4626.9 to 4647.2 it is 1.69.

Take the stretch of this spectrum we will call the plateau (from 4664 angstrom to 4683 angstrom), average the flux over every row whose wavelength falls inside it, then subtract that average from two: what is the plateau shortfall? 0.45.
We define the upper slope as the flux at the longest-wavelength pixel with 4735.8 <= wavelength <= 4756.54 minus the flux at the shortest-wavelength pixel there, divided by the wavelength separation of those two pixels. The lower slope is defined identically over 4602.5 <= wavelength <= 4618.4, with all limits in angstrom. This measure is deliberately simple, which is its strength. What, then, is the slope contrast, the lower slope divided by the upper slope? -3.8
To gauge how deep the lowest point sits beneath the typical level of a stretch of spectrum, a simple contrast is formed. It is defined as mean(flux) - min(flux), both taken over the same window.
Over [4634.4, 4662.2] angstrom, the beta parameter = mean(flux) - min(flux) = 0.25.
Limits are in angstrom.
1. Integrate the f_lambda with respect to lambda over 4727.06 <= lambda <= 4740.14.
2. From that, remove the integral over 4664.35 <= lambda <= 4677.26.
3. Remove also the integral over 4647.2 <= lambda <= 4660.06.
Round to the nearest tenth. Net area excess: -19.8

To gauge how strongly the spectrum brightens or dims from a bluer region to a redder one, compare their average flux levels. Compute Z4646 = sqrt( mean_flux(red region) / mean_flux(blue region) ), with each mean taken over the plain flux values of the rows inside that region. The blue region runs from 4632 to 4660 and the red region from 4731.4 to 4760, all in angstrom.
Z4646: 1.00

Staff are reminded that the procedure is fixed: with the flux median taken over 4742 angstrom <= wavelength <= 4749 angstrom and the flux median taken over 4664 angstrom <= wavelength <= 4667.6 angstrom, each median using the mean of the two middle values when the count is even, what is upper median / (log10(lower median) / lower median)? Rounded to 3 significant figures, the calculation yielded 15.0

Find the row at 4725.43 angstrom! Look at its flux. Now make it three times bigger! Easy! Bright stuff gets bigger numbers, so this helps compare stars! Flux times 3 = 4.71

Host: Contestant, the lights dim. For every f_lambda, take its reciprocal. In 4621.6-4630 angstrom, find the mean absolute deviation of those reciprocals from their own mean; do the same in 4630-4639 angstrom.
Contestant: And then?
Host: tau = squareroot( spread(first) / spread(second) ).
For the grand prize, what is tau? 0.9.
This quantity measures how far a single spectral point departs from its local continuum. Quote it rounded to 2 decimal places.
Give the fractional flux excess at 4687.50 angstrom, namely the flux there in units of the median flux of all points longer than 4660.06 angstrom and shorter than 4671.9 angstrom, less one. -0.04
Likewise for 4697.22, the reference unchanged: -0.05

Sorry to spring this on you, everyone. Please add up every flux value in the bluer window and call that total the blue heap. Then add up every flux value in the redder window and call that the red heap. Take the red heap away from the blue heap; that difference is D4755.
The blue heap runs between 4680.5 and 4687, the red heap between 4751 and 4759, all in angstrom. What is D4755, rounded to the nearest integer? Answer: -2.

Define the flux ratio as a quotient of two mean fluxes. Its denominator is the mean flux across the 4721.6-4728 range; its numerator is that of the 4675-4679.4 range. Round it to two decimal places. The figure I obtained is 1.00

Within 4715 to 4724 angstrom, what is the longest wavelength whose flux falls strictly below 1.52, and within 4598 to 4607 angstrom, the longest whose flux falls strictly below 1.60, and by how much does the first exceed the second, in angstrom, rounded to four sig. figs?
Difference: 117.1 angstrom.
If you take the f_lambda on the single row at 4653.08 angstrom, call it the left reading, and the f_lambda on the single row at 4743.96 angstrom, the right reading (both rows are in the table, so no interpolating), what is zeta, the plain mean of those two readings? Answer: 1.62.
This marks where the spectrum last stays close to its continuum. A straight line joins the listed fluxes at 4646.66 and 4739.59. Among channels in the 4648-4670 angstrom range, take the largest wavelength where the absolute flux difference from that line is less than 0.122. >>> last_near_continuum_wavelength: 4669.18 angstrom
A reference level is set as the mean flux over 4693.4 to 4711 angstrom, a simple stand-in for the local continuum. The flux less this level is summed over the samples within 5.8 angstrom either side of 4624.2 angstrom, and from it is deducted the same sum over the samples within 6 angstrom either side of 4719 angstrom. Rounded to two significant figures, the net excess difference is 1.8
